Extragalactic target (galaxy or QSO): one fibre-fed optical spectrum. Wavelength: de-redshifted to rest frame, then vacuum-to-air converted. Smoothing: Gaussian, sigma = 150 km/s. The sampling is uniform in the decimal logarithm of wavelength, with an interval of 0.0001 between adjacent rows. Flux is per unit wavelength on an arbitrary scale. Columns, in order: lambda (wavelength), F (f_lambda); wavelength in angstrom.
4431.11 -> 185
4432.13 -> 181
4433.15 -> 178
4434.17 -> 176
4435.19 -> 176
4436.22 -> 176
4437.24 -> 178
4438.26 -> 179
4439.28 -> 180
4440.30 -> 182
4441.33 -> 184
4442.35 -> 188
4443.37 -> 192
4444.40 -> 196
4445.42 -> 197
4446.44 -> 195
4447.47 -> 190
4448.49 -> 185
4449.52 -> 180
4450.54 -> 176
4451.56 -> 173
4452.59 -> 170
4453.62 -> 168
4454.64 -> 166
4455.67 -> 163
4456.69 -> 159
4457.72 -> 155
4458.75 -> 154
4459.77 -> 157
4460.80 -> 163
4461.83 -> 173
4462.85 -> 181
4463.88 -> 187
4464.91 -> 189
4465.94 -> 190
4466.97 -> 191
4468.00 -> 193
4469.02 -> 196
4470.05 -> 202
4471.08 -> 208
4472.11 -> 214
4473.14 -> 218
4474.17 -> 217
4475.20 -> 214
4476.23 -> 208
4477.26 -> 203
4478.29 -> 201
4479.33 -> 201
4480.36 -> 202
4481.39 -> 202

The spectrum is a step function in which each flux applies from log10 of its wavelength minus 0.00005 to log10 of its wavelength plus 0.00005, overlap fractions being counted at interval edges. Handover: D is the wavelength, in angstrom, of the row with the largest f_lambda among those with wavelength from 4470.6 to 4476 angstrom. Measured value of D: 4473.14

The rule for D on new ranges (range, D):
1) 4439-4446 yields 4445.42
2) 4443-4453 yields 4445.42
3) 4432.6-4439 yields 4438.26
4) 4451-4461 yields 4451.56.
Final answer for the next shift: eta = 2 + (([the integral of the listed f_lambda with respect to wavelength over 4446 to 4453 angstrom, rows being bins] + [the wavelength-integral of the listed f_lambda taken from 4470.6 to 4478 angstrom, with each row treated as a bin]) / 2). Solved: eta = 1419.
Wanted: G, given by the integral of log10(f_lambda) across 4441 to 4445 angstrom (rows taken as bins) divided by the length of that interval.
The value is 2.28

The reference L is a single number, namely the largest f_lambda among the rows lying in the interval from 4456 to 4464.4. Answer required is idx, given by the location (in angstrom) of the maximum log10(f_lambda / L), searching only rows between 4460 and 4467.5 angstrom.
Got 4466.97 angstrom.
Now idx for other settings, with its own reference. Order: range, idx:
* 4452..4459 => 4452.59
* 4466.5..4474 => 4473.14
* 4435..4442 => 4441.33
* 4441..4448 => 4445.42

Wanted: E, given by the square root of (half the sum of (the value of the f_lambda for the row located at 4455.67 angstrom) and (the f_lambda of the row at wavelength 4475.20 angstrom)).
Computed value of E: 13.7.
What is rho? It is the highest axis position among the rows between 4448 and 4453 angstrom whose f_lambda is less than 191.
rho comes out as 4452.59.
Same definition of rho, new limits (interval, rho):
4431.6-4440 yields 4439.28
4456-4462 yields 4461.83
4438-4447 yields 4442.35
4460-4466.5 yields 4465.94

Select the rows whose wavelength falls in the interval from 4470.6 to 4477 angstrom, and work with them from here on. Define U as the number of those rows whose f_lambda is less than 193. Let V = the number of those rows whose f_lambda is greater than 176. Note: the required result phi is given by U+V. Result 6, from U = 0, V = 6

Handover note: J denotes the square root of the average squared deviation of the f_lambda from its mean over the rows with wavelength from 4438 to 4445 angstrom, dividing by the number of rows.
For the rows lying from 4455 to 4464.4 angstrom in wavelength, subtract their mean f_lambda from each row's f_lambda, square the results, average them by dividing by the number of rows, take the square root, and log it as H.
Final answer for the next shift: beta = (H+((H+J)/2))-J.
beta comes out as 14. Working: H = 11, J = 5.9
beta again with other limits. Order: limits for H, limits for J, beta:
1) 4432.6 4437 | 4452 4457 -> -1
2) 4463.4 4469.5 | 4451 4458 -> 1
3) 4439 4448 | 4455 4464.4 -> 3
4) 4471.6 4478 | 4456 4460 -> 7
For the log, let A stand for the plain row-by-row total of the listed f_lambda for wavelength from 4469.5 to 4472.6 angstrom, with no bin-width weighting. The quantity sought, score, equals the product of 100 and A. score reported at 62400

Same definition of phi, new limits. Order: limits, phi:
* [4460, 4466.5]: 10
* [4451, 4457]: 6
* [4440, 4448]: 13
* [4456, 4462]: 6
